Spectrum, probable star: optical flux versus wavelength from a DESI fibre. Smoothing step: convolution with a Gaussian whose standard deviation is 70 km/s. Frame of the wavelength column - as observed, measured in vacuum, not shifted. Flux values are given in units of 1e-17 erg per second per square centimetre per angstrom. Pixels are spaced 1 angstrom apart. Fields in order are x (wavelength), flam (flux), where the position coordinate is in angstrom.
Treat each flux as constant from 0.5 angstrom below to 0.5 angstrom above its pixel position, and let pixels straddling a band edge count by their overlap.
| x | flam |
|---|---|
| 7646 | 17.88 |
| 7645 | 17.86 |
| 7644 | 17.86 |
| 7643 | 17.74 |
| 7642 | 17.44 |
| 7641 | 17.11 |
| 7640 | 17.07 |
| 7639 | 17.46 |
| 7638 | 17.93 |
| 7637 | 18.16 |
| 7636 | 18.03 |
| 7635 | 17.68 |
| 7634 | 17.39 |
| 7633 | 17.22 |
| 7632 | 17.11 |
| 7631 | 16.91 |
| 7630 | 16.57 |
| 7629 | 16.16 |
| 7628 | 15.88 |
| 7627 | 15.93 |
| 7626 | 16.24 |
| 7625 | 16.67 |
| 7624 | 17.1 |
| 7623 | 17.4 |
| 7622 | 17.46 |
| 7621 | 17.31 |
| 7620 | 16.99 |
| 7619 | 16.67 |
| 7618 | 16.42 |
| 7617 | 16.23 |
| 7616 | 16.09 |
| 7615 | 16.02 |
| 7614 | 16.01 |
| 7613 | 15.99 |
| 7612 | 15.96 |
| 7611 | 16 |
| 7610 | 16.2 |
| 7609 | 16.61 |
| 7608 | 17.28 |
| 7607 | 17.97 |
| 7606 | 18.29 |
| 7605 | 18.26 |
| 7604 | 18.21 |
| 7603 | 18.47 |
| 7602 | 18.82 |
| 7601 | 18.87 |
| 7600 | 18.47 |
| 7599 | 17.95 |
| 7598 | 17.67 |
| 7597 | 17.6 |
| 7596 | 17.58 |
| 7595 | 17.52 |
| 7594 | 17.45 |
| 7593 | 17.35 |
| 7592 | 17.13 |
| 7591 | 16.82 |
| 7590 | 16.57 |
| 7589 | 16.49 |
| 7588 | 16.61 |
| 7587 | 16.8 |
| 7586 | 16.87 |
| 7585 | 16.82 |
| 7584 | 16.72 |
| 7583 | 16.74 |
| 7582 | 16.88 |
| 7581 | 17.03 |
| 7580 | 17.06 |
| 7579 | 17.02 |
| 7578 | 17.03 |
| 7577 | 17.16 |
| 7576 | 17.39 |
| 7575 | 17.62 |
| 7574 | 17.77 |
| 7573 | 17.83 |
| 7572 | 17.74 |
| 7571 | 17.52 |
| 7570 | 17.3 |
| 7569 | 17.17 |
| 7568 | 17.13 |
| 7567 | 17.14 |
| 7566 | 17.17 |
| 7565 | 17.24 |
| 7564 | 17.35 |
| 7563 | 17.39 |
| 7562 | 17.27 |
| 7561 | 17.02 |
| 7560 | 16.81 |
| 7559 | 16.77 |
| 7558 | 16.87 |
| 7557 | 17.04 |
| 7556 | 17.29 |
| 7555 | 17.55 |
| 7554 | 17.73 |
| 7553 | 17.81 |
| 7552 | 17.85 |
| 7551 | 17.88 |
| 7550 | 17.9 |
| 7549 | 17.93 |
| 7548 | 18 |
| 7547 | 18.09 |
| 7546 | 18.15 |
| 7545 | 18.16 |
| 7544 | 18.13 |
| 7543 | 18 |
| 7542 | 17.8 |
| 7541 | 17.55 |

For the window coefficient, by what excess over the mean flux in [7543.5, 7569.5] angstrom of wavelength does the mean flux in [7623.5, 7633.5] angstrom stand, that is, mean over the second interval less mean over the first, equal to -0.9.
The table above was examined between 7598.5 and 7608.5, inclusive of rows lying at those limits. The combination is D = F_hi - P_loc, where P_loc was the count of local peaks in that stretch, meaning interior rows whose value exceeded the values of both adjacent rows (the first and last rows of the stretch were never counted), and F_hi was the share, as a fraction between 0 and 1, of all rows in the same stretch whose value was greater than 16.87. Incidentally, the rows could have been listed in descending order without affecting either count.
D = -1.0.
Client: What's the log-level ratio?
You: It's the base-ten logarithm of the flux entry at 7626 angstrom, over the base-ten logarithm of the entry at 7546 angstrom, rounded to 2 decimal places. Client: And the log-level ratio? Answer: 0.96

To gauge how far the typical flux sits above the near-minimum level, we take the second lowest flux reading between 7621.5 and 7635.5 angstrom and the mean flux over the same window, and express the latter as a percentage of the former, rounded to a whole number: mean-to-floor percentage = 106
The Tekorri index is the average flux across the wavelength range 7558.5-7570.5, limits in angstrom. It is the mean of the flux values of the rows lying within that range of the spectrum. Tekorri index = 17.1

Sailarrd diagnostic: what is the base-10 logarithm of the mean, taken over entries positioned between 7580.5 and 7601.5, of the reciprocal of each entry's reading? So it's -1.24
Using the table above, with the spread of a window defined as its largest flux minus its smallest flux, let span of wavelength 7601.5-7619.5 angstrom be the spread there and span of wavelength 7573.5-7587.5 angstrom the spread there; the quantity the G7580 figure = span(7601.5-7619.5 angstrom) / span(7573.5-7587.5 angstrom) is 2.7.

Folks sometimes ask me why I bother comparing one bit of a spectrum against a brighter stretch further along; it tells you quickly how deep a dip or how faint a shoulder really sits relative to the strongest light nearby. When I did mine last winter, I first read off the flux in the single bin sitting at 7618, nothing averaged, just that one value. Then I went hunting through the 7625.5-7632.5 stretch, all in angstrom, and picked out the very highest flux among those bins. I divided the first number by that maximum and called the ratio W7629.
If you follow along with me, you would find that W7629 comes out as 0.96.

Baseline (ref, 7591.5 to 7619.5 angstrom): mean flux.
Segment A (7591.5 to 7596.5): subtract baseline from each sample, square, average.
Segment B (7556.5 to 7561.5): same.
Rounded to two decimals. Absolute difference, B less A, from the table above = 0.09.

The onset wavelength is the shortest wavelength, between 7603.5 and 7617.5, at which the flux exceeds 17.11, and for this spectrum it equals 7604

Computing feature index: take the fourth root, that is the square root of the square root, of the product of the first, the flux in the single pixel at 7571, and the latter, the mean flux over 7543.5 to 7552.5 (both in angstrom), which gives 4.21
